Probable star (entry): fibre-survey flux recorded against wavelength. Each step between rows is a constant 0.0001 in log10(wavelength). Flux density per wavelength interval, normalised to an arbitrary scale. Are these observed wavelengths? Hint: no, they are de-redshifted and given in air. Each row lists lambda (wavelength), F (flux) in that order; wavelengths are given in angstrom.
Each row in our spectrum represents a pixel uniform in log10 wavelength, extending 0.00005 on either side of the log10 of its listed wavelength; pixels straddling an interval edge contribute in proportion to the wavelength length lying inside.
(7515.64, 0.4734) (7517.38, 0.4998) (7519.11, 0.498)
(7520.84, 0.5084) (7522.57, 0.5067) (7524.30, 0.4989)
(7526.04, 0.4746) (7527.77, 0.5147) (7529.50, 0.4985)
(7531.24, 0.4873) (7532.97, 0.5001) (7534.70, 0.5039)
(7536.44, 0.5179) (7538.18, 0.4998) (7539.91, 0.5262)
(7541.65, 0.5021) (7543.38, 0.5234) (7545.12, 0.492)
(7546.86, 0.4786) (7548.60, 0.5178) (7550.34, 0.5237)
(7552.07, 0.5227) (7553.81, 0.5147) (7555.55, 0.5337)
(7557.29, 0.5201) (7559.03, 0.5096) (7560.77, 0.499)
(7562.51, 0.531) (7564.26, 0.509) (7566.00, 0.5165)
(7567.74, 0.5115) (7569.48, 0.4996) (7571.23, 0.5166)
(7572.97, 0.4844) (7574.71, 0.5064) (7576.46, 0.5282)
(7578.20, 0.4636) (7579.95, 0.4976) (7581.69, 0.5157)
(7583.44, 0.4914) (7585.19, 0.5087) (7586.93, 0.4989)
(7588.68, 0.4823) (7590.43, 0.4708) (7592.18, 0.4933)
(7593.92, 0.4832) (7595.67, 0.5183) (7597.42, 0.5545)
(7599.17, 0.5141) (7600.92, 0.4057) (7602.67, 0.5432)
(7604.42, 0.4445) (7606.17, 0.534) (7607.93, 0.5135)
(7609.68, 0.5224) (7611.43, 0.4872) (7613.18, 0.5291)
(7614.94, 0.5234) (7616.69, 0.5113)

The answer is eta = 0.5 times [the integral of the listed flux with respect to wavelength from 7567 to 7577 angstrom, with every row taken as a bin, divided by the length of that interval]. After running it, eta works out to 0.253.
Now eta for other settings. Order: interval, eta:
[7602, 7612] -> 0.254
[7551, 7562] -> 0.259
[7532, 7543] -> 0.255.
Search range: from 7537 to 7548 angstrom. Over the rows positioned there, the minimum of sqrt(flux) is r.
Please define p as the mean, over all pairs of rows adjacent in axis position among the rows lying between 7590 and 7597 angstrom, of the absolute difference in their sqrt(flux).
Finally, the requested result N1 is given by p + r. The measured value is 0.71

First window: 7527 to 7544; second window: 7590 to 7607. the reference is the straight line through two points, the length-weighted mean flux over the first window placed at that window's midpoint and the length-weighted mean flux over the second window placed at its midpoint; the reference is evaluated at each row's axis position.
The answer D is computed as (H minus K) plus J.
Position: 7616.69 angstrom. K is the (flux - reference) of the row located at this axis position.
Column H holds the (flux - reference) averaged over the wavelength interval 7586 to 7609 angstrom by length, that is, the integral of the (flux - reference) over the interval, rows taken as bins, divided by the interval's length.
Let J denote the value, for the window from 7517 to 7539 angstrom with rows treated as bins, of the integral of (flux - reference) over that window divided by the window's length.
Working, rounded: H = -0.0002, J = -0.008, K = 0.017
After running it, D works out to -0.025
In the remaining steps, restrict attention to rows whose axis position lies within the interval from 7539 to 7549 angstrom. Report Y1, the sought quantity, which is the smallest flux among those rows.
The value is 0.4786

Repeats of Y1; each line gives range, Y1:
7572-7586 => 0.4636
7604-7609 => 0.4445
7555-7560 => 0.5096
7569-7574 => 0.4844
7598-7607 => 0.4057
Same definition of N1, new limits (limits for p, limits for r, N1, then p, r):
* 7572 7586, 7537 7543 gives 0.73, 0.020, 0.707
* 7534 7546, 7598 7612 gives 0.65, 0.016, 0.637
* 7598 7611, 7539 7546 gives 0.76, 0.056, 0.701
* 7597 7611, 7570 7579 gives 0.73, 0.052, 0.681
